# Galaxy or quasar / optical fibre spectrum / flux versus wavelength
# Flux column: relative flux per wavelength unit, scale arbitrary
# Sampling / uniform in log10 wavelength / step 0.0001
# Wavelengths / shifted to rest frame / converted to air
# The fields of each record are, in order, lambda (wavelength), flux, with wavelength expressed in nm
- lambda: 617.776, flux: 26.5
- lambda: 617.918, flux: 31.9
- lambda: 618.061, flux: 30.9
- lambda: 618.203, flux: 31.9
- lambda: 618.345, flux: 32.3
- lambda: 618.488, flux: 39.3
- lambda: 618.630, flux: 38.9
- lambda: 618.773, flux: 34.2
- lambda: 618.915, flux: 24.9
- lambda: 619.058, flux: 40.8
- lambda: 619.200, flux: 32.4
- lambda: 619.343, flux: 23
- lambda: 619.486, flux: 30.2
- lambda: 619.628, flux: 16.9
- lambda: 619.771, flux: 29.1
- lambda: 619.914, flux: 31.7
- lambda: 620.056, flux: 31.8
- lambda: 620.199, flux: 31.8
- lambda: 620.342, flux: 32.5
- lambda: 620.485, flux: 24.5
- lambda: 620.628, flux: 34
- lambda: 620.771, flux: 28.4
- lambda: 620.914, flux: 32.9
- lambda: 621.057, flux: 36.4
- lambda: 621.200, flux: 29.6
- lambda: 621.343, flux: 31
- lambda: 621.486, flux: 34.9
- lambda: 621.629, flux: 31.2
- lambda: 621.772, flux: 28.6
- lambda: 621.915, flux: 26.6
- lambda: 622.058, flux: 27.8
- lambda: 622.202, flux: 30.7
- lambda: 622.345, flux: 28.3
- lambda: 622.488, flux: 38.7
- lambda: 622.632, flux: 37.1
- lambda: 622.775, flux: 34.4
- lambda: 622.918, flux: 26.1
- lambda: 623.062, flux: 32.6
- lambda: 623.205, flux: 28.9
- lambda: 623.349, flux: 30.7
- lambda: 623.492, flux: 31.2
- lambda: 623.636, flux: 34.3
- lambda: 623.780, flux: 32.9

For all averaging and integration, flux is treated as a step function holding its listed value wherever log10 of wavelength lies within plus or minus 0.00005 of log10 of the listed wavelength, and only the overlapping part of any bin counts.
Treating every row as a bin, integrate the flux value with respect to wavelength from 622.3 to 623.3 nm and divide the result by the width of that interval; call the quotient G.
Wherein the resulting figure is 32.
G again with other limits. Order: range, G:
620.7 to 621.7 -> 32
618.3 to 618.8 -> 37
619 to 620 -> 29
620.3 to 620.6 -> 29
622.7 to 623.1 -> 31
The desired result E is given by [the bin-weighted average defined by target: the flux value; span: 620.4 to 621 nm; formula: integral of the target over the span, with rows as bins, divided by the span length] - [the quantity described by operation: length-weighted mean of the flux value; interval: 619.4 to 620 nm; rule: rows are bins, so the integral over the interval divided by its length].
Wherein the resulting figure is 3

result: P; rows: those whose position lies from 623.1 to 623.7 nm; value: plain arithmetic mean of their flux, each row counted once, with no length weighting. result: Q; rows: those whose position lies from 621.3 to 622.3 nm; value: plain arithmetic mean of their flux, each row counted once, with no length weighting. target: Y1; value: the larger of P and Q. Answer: 31.3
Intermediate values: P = 31.3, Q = 30.1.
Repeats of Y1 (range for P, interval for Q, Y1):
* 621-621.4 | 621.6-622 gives 32.3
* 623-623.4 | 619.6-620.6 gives 30.7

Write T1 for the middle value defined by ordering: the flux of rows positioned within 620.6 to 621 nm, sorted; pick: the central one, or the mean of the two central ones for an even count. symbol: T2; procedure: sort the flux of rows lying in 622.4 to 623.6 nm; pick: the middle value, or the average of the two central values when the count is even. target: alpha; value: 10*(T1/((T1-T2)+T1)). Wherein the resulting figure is 9.7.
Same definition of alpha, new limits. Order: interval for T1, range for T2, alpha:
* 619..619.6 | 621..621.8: 9.9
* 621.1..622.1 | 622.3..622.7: 13.4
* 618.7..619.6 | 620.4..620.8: 9.2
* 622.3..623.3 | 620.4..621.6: 9.8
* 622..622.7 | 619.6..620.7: 10.4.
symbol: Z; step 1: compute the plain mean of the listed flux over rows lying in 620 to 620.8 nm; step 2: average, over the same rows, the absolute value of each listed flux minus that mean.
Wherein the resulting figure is 2.7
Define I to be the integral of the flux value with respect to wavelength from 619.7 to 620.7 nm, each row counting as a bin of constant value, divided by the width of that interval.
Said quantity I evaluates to 30.8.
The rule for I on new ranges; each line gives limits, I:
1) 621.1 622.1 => 30.2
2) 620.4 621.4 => 31.0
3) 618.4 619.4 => 33.5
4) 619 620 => 29.1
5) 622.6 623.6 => 31.5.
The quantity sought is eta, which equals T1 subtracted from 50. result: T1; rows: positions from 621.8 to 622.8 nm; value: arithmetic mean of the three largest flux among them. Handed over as 13.3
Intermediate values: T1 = 36.7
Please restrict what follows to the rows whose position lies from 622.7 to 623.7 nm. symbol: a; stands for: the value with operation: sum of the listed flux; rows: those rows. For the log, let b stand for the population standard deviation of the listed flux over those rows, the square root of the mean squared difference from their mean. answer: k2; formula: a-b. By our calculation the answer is 215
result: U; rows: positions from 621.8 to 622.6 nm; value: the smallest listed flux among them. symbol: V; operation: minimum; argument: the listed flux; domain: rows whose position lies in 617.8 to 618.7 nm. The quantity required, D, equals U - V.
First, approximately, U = 26.6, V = 30.9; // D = -4.3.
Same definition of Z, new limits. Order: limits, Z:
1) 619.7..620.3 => 1.0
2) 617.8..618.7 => 3.3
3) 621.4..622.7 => 3.6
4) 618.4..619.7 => 6.6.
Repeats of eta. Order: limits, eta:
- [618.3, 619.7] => 10.3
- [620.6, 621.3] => 15.6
